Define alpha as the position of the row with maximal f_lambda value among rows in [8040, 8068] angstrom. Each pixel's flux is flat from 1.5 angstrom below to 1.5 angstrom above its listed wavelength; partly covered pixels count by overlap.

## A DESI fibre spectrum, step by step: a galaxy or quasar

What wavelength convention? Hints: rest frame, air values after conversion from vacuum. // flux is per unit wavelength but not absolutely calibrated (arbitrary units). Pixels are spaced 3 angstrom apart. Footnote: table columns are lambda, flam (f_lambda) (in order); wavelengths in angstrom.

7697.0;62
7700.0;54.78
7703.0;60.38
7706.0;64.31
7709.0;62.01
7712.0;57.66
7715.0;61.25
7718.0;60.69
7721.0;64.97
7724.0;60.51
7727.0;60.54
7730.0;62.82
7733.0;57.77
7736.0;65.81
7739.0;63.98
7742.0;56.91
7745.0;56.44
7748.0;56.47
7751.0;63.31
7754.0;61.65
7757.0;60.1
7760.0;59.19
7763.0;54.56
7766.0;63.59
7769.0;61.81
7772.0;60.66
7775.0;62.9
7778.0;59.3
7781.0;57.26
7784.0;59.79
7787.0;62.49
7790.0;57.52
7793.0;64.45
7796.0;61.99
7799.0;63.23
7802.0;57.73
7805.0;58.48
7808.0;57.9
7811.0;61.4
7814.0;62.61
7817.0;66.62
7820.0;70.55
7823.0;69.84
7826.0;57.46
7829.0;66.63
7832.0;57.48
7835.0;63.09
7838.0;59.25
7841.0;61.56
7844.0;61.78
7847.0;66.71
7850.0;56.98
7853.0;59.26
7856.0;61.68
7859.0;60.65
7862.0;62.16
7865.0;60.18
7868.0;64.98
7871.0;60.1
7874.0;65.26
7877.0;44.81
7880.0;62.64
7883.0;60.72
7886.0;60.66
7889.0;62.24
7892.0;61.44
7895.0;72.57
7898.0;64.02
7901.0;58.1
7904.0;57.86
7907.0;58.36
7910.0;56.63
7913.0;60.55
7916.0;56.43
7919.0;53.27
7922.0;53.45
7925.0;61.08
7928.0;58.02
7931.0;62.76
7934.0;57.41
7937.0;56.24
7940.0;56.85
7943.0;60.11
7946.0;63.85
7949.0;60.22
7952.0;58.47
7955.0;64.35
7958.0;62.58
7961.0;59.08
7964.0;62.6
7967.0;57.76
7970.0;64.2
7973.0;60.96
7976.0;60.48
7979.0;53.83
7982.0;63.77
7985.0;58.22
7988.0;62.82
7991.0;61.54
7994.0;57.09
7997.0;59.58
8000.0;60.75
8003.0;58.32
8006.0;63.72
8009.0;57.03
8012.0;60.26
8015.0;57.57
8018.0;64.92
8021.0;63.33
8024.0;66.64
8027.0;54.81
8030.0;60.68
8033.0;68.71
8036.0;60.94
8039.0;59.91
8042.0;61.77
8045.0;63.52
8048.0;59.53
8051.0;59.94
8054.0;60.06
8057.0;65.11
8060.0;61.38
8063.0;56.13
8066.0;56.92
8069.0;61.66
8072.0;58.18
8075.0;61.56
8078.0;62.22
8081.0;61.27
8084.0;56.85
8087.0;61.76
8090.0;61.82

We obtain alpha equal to 8057.0 angstrom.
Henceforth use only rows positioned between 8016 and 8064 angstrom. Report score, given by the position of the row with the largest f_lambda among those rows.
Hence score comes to 8033.0 angstrom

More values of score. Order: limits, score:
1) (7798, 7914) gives 7895.0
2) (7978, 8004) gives 7982.0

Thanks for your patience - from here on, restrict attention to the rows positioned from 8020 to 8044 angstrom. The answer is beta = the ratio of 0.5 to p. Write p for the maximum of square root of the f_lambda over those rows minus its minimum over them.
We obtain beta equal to 0.6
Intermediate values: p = 0.9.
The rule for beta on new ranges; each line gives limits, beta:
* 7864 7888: 0.4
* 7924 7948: 1.0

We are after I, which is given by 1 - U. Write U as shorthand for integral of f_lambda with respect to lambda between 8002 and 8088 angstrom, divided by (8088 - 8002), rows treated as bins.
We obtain -59.9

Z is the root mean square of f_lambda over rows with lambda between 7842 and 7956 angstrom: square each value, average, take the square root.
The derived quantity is 60.2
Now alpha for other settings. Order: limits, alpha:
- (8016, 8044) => 8033.0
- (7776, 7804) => 7793.0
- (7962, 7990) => 7970.0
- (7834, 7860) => 7847.0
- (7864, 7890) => 7874.0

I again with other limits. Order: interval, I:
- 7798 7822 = -61.5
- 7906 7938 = -56.7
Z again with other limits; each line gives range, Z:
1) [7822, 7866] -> 61.8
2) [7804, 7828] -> 63.3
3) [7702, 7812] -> 60.7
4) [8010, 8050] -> 61.8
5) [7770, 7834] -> 61.9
